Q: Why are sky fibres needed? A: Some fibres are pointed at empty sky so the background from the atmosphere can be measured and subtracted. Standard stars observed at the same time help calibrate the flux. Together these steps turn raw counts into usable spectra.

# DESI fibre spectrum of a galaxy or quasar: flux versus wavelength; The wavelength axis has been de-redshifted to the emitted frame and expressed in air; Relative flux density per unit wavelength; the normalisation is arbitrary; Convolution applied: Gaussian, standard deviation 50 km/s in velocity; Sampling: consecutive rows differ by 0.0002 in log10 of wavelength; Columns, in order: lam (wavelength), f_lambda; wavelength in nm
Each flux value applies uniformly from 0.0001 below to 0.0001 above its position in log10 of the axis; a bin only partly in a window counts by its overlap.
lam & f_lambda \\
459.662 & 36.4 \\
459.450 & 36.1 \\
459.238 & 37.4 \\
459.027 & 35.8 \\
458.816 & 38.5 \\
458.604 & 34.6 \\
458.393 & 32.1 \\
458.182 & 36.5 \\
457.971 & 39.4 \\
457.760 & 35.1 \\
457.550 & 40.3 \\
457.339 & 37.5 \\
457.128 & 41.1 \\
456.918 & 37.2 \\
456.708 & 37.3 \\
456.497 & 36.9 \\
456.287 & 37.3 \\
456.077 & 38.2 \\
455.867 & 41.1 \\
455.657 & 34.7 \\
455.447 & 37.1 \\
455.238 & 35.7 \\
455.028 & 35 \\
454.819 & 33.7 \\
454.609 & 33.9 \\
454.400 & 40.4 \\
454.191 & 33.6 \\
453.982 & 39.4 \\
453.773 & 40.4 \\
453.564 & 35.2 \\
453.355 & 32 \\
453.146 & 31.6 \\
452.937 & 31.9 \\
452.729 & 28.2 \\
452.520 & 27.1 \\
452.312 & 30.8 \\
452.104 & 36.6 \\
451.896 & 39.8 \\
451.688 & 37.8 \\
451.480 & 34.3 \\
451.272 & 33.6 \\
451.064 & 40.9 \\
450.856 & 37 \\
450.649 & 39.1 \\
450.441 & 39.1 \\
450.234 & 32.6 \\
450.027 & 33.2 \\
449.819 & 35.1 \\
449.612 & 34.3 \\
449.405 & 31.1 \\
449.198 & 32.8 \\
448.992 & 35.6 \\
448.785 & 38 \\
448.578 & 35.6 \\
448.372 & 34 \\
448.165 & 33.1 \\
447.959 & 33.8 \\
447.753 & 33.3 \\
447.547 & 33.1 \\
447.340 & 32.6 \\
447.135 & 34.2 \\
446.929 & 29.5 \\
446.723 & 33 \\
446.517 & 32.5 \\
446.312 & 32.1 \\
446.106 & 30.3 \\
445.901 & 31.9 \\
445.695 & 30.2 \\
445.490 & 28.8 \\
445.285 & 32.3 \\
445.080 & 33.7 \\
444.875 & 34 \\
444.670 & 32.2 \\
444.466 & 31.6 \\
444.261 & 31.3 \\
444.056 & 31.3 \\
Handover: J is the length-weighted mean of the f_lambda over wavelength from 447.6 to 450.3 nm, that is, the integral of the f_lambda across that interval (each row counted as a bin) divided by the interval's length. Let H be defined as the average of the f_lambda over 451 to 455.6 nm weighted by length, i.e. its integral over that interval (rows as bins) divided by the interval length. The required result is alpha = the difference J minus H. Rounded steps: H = 35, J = 34.0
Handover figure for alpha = -0.9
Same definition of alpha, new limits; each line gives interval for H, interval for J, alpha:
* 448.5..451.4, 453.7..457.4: 1.7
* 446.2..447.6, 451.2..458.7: 3.4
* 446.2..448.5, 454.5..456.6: 3.5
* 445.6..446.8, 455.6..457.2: 6.4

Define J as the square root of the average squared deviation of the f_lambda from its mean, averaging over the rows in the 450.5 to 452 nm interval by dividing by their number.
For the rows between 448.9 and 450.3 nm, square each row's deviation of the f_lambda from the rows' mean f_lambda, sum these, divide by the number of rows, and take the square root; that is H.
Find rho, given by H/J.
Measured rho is 0.6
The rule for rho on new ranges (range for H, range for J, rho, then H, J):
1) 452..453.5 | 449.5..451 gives 1.1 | 2.8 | 2.5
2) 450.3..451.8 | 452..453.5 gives 0.9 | 2.5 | 2.8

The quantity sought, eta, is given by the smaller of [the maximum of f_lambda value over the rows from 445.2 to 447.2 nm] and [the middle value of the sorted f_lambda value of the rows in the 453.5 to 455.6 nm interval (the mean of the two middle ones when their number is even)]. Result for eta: 34.2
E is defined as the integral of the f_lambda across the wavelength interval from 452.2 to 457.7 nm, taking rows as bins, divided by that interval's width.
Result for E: 35.7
